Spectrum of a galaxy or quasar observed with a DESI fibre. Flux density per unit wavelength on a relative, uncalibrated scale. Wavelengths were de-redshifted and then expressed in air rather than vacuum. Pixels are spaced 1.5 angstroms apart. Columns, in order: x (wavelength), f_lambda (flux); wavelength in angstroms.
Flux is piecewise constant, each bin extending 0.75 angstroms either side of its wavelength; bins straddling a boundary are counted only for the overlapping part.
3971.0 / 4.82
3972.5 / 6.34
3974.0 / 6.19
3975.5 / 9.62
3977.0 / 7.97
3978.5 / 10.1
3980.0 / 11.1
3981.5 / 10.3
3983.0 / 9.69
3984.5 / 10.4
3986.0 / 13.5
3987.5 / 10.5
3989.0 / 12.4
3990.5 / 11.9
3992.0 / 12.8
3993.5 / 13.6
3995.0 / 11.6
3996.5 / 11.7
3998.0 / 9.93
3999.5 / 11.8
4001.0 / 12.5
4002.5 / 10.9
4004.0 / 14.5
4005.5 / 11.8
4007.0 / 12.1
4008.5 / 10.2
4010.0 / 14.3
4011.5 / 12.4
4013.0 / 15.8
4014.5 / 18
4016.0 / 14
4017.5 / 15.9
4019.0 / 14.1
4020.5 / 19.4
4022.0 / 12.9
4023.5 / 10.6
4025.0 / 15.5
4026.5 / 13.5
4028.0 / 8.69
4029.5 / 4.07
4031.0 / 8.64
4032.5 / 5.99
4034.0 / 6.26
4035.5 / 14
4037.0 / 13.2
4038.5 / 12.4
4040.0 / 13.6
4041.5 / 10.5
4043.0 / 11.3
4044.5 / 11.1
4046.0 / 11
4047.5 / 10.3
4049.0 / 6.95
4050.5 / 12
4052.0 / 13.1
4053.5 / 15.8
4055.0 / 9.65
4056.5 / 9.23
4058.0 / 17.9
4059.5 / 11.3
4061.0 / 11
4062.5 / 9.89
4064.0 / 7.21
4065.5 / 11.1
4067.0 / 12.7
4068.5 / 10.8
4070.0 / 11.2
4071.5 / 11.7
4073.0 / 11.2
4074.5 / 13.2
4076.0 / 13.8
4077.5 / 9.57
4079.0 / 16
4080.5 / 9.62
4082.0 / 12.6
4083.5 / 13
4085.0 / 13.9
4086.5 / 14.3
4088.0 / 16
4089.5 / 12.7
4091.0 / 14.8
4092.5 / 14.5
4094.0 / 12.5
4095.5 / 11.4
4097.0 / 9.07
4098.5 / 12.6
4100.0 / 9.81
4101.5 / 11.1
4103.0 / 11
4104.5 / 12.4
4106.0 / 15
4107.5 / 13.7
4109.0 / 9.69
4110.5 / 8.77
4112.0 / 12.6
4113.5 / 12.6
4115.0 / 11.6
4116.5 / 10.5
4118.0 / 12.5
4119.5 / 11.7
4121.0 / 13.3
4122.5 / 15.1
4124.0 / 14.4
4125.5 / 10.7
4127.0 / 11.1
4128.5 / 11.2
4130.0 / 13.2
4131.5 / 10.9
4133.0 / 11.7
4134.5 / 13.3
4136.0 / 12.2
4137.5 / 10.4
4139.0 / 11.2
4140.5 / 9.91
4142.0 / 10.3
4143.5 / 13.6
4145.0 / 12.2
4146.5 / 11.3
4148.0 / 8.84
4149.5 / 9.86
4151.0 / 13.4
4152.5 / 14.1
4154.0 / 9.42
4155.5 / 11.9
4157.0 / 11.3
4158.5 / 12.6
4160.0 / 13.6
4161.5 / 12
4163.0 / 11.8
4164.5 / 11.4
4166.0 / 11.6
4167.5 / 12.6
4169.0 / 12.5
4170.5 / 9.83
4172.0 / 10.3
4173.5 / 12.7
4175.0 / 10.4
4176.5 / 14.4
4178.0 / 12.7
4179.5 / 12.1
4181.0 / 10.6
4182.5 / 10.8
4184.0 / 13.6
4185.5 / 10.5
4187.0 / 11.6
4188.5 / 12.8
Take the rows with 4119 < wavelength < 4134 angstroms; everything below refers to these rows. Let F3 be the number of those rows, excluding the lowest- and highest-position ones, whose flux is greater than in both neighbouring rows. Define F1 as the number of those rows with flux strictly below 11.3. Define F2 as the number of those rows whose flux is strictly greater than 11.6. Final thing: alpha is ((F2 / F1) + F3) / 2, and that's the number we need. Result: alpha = 1.75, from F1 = 4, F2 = 6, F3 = 2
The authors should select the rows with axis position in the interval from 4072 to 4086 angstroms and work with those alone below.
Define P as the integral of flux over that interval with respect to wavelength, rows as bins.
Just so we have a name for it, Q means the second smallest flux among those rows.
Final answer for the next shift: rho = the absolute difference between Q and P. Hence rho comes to 166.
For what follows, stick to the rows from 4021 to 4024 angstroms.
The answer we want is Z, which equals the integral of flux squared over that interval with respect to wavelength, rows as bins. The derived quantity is 484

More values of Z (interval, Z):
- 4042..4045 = 373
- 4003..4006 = 519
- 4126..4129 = 370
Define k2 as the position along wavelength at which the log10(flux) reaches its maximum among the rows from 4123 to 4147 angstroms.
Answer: 4124.0 angstroms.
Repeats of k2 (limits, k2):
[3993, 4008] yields 4004.0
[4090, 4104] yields 4091.0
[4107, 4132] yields 4122.5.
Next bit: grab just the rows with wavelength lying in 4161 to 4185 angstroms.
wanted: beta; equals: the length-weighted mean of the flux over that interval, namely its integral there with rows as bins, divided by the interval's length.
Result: 11.8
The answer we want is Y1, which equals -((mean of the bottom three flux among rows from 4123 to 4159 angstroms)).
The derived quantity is -9.37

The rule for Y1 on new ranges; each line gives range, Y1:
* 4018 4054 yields -5.44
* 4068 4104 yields -9.42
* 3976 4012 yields -9.20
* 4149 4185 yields -9.70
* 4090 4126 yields -9.18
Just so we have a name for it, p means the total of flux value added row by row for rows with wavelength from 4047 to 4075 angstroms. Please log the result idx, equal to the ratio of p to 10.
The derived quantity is 21.6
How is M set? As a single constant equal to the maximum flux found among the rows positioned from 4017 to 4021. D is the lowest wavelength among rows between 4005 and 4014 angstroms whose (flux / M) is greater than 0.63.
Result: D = 4010.0 angstroms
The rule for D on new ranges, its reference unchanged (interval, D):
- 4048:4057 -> 4052.0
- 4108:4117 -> 4112.0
